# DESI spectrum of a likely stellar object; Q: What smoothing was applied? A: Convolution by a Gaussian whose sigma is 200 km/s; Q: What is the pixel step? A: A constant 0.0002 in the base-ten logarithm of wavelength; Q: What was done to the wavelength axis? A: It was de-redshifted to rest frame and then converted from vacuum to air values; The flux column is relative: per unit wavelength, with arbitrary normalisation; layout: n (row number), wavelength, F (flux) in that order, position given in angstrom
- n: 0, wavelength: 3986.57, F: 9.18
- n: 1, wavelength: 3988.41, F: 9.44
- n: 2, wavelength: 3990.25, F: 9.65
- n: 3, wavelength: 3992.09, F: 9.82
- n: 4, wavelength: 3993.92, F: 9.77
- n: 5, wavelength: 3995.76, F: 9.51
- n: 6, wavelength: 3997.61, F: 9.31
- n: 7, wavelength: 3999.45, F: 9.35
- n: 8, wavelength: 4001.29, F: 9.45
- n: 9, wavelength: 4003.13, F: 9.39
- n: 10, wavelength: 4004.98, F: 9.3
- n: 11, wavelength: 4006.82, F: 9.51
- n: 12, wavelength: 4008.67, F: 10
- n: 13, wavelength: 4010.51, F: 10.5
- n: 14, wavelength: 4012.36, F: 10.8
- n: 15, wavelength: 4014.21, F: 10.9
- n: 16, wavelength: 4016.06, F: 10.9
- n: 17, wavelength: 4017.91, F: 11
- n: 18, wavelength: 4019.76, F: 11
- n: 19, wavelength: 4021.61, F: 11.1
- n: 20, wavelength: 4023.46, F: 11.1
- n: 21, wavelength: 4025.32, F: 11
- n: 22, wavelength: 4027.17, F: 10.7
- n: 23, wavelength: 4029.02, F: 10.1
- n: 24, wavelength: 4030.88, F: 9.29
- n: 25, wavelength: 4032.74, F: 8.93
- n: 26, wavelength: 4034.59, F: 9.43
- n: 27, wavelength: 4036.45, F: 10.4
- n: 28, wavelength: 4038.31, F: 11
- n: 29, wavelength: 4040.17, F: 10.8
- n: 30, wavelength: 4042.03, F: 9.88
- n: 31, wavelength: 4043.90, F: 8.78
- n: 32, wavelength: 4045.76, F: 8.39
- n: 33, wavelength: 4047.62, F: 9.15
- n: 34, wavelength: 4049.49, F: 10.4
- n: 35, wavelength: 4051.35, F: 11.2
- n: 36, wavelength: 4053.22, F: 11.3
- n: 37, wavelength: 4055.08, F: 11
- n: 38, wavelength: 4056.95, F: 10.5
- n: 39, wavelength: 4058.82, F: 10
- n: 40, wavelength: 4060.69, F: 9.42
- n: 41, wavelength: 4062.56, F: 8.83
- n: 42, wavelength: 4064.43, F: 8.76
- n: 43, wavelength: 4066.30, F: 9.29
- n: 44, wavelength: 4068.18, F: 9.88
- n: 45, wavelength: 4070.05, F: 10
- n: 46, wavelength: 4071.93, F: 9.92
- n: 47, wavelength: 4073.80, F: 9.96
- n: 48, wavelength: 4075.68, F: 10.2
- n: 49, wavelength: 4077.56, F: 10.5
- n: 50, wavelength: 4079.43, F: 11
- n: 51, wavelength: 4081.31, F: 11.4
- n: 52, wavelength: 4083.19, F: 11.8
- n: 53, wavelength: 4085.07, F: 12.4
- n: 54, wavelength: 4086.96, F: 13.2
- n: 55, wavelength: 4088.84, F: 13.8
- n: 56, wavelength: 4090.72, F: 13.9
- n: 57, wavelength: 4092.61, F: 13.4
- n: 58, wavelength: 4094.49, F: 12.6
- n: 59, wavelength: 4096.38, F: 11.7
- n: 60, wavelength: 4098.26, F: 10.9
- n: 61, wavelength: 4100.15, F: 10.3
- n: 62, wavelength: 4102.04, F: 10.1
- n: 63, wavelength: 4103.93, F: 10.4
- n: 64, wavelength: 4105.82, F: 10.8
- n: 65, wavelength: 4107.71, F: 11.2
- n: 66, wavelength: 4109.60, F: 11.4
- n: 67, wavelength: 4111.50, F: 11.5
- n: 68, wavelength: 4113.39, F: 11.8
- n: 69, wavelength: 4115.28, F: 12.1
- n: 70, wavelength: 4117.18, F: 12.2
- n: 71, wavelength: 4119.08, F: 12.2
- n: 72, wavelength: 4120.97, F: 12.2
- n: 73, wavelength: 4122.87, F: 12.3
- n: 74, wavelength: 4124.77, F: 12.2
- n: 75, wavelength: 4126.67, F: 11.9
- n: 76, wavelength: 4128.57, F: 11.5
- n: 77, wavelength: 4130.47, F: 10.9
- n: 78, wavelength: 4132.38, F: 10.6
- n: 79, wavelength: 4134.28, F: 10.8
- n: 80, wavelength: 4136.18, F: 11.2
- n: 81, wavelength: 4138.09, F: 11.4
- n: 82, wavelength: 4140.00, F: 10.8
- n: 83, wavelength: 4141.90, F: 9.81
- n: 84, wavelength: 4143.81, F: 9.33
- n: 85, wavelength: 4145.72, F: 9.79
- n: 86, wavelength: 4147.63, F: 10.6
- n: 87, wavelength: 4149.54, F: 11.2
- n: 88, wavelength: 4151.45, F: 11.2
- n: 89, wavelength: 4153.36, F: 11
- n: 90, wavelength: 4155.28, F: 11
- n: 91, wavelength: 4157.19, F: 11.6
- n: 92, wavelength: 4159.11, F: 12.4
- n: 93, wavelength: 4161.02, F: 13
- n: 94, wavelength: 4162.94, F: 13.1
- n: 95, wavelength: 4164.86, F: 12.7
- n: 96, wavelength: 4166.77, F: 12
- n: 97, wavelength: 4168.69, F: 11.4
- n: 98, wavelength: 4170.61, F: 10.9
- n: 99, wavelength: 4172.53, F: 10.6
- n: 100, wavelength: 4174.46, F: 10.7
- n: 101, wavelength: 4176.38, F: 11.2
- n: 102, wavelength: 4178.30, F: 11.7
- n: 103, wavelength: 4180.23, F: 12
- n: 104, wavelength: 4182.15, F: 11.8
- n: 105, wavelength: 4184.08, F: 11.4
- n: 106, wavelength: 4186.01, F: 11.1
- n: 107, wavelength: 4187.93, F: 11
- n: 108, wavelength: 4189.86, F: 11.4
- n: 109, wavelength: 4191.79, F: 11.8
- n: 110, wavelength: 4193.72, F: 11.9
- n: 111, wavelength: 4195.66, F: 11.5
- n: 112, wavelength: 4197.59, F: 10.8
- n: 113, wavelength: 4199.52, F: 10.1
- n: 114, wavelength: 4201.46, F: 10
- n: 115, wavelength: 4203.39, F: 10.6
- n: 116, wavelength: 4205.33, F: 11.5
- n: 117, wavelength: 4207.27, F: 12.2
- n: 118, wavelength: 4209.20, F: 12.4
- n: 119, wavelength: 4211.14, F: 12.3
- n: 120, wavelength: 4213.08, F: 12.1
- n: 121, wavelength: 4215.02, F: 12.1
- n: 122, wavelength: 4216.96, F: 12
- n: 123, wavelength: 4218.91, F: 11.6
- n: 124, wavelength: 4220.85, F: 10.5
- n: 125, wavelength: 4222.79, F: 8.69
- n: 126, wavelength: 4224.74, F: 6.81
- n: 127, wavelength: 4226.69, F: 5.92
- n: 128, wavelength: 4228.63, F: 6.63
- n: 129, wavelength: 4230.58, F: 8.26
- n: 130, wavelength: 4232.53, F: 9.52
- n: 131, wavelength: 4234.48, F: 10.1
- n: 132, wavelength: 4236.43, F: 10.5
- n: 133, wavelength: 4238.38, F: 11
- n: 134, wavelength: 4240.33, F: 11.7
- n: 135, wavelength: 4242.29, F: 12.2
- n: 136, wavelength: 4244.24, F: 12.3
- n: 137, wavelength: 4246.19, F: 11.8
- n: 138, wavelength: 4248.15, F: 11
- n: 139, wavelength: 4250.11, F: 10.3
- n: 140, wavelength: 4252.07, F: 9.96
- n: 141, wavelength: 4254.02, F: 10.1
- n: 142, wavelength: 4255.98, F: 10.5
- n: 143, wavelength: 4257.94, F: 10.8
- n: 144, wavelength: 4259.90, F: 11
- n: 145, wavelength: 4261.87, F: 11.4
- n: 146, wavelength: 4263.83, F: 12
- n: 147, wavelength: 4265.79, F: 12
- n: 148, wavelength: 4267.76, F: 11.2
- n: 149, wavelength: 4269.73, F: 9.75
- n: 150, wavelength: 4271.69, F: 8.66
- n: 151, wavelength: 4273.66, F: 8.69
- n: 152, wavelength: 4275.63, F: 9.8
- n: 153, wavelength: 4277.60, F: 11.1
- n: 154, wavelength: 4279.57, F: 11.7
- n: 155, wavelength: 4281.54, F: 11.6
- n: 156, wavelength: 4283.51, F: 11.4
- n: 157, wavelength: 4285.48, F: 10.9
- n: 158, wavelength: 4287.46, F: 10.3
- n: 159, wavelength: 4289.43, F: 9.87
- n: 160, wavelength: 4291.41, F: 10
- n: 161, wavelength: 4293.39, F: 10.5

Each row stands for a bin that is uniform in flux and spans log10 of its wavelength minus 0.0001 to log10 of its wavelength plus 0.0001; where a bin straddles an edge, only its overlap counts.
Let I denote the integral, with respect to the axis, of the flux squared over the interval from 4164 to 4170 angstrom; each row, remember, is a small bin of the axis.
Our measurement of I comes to 861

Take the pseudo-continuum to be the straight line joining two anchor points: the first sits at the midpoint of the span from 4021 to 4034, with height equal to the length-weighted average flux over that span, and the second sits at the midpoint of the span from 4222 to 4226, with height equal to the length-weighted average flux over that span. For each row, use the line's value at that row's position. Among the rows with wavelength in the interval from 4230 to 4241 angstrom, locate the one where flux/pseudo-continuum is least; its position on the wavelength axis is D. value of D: 4230.58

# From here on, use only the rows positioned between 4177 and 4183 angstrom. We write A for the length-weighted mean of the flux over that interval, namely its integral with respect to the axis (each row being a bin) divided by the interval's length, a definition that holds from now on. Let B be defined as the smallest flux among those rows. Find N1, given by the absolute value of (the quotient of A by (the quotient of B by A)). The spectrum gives 11.9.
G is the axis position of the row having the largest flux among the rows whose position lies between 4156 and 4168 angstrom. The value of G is 4162.94 angstrom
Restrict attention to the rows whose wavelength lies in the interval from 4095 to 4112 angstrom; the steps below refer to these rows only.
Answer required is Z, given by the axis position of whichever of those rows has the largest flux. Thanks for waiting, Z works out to 4096.38 angstrom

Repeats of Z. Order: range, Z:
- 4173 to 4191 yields 4180.23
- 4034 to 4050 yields 4038.31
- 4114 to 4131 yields 4122.87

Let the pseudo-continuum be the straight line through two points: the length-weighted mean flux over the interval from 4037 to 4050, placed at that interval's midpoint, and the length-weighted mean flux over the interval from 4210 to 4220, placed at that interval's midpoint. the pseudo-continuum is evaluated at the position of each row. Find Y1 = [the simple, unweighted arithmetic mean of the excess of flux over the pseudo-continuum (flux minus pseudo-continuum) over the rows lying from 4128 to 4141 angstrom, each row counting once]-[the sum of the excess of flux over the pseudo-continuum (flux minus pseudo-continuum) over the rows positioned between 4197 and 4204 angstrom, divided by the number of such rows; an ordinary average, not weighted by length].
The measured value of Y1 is 1.5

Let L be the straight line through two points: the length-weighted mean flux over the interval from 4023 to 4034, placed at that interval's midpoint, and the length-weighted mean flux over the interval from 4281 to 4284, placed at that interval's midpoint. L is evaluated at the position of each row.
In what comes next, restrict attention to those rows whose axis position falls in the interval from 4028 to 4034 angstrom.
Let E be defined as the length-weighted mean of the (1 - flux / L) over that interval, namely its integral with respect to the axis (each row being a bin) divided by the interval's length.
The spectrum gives 0.07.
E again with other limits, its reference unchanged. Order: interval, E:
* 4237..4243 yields -0.02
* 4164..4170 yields -0.10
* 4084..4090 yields -0.26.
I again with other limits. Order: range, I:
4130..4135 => 578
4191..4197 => 817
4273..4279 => 613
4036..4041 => 580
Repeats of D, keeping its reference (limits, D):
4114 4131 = 4130.47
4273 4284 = 4273.66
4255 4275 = 4271.69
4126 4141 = 4132.38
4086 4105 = 4102.04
